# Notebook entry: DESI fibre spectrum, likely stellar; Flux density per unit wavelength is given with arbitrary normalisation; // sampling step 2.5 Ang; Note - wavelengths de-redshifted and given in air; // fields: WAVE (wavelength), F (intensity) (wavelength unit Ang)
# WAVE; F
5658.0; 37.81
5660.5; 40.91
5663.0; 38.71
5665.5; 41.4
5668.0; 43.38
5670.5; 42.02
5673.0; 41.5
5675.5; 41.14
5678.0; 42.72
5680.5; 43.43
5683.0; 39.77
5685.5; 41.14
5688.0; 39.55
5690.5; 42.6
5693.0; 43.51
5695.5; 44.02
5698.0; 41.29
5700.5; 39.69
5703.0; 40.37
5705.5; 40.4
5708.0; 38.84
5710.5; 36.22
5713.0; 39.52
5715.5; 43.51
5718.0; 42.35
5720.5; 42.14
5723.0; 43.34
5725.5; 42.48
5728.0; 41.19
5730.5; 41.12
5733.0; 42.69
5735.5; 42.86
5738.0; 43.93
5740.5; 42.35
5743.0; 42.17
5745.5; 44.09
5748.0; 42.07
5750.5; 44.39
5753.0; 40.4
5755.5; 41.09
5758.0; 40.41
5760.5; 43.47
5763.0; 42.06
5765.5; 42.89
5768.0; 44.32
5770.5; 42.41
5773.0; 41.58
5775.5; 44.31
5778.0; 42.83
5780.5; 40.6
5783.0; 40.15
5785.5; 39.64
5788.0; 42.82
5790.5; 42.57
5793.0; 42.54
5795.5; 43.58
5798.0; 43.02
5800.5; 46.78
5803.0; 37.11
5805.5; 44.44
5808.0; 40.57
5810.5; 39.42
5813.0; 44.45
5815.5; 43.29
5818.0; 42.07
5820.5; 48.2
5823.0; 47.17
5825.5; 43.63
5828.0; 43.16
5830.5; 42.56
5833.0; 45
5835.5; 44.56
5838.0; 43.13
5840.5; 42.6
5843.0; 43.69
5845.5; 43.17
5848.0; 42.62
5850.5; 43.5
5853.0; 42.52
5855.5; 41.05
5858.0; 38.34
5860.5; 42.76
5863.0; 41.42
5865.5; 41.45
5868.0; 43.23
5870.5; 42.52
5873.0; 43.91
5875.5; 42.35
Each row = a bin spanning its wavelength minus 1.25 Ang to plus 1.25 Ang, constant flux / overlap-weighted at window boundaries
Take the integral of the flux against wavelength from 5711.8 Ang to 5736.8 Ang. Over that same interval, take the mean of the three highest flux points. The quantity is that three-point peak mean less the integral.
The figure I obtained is -1010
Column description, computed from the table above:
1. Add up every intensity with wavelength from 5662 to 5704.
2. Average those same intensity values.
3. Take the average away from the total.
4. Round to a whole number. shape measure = 665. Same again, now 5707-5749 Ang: 669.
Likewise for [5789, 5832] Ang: 691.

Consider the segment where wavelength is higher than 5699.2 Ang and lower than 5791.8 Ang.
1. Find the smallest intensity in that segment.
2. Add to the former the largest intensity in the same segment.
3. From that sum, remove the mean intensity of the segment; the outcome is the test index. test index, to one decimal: 38.8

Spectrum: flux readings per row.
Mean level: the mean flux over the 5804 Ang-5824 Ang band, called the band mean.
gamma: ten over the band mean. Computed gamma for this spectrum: 0.229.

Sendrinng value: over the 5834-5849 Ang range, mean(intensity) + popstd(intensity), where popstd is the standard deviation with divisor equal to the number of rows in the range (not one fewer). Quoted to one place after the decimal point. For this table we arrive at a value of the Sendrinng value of 44.0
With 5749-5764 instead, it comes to 43.5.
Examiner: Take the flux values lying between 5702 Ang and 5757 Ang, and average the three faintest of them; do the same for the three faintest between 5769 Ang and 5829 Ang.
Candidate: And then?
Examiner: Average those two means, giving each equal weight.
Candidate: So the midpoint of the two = 38.5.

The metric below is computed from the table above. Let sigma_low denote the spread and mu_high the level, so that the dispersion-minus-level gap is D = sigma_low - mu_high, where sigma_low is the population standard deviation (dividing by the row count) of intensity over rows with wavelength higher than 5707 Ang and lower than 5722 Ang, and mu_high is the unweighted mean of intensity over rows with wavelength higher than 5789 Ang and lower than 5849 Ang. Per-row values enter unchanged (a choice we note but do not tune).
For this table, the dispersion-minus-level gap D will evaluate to -40.8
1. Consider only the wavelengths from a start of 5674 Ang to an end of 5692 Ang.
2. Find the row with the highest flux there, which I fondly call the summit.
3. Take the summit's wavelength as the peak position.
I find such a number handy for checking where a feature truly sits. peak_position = 5680.5 Ang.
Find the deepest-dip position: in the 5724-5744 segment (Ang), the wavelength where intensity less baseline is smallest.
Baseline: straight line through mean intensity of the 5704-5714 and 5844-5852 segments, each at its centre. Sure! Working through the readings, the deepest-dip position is 5730.5 Ang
